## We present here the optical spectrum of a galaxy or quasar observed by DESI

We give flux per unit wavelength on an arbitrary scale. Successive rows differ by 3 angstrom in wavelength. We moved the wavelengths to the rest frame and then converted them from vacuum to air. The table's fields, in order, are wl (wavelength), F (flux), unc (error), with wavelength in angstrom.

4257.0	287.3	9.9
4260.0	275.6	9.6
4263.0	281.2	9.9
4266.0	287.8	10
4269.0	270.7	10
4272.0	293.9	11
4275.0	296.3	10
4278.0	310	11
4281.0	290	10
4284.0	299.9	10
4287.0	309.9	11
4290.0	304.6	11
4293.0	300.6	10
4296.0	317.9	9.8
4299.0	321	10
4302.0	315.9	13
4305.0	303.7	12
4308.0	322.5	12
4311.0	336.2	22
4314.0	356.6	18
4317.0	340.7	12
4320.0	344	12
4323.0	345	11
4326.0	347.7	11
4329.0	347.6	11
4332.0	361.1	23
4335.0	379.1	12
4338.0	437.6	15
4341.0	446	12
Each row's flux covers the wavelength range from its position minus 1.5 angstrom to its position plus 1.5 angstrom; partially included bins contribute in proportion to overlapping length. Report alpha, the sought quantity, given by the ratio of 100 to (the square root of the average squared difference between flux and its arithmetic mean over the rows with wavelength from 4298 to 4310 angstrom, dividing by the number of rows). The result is 13.5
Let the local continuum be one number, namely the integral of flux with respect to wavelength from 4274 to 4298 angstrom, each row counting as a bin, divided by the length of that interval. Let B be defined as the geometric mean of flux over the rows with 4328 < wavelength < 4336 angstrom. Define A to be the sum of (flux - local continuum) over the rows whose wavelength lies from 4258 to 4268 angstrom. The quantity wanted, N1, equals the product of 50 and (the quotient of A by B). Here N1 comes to -9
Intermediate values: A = -68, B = 362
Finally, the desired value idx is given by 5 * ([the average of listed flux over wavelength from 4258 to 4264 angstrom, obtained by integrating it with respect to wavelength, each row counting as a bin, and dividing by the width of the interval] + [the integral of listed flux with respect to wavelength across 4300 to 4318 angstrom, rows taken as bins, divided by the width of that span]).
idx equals 3038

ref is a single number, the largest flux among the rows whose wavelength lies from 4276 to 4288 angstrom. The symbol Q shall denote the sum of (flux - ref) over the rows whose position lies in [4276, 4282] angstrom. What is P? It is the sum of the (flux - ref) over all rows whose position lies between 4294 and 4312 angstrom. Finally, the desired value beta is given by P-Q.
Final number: 77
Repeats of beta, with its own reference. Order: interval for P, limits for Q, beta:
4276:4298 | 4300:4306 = -37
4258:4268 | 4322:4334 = -247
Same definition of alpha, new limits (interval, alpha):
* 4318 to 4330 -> 61.9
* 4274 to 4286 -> 13.8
